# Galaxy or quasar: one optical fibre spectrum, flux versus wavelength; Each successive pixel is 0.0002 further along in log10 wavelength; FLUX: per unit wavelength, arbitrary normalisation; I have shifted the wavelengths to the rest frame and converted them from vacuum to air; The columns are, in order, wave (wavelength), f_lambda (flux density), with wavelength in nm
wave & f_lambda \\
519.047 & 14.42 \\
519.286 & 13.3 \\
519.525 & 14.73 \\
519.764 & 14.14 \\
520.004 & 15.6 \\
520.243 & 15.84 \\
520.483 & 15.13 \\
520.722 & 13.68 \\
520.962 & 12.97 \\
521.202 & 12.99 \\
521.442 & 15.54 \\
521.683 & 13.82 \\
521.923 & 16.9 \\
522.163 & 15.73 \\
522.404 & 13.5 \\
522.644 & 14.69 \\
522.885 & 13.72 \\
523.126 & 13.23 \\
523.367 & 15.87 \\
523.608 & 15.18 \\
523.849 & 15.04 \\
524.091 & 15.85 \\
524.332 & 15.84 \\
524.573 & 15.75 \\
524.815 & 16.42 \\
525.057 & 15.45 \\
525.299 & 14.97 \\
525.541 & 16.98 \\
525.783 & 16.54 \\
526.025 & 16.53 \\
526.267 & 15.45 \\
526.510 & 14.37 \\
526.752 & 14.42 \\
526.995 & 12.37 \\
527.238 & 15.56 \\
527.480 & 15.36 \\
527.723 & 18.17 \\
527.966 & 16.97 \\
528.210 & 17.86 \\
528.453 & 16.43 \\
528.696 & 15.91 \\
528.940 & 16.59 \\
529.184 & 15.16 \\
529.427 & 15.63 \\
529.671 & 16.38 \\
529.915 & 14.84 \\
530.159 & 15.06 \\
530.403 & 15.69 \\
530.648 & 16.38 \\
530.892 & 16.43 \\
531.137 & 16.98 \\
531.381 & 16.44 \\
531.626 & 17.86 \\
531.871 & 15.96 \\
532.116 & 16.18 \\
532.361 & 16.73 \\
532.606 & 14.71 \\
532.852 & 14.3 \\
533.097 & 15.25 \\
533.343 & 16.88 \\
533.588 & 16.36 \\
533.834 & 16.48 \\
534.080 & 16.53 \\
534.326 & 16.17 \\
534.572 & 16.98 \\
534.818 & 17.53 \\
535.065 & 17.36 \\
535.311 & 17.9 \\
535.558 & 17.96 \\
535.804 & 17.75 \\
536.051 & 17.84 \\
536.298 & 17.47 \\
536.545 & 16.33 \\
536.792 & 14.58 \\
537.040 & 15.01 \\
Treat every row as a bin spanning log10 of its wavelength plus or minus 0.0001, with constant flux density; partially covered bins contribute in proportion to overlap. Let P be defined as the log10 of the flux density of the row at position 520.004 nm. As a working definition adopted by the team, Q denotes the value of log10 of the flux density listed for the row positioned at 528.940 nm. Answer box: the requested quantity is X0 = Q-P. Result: 0.03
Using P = 1.193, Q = 1.220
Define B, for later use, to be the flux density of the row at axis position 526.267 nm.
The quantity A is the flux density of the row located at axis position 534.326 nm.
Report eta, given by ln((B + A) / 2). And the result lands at 2.76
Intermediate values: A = 16.17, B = 15.45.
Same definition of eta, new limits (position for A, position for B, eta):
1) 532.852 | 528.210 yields 2.78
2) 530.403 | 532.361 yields 2.79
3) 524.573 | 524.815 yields 2.78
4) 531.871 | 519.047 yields 2.72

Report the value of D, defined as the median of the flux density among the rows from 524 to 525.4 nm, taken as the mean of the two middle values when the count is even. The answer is 15.8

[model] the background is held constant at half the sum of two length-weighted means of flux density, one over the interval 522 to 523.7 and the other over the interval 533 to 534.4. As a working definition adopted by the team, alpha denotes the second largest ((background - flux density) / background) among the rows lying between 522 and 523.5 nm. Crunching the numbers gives 0.13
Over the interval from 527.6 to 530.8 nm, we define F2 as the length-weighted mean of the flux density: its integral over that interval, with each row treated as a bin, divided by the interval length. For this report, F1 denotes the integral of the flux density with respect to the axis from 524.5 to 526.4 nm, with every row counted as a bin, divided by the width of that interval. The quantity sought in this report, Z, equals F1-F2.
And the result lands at -0.2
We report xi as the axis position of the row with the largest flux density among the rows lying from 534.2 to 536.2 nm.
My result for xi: 535.558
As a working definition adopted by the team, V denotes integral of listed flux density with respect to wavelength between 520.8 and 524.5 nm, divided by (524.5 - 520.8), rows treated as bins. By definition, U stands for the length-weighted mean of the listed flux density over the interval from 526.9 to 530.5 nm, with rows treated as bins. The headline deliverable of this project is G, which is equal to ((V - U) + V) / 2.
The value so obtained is 6.8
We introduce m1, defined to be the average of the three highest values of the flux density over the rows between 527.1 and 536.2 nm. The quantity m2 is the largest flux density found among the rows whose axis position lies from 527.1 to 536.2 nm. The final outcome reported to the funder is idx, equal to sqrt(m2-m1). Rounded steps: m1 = 18.0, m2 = 18.17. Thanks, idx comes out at 0.4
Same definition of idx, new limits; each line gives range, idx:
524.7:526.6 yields 0.5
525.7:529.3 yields 0.7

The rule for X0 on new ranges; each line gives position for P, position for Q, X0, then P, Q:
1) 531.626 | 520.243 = -0.05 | 1.252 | 1.200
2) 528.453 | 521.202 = -0.10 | 1.216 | 1.114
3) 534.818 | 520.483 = -0.06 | 1.244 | 1.180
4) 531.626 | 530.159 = -0.07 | 1.252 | 1.178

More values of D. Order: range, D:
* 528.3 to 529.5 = 15.9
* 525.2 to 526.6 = 16.0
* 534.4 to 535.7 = 17.5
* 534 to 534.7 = 16.5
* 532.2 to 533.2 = 15.0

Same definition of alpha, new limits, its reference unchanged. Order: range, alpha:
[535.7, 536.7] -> -0.13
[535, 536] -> -0.15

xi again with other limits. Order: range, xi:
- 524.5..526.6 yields 525.541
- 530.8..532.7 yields 531.626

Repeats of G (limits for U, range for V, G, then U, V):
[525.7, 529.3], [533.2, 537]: 9.0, 15.8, 16.89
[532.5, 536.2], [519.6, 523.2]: 6.2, 16.7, 14.52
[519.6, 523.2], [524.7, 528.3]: 8.5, 14.5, 15.81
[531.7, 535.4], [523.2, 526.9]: 7.4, 16.4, 15.59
